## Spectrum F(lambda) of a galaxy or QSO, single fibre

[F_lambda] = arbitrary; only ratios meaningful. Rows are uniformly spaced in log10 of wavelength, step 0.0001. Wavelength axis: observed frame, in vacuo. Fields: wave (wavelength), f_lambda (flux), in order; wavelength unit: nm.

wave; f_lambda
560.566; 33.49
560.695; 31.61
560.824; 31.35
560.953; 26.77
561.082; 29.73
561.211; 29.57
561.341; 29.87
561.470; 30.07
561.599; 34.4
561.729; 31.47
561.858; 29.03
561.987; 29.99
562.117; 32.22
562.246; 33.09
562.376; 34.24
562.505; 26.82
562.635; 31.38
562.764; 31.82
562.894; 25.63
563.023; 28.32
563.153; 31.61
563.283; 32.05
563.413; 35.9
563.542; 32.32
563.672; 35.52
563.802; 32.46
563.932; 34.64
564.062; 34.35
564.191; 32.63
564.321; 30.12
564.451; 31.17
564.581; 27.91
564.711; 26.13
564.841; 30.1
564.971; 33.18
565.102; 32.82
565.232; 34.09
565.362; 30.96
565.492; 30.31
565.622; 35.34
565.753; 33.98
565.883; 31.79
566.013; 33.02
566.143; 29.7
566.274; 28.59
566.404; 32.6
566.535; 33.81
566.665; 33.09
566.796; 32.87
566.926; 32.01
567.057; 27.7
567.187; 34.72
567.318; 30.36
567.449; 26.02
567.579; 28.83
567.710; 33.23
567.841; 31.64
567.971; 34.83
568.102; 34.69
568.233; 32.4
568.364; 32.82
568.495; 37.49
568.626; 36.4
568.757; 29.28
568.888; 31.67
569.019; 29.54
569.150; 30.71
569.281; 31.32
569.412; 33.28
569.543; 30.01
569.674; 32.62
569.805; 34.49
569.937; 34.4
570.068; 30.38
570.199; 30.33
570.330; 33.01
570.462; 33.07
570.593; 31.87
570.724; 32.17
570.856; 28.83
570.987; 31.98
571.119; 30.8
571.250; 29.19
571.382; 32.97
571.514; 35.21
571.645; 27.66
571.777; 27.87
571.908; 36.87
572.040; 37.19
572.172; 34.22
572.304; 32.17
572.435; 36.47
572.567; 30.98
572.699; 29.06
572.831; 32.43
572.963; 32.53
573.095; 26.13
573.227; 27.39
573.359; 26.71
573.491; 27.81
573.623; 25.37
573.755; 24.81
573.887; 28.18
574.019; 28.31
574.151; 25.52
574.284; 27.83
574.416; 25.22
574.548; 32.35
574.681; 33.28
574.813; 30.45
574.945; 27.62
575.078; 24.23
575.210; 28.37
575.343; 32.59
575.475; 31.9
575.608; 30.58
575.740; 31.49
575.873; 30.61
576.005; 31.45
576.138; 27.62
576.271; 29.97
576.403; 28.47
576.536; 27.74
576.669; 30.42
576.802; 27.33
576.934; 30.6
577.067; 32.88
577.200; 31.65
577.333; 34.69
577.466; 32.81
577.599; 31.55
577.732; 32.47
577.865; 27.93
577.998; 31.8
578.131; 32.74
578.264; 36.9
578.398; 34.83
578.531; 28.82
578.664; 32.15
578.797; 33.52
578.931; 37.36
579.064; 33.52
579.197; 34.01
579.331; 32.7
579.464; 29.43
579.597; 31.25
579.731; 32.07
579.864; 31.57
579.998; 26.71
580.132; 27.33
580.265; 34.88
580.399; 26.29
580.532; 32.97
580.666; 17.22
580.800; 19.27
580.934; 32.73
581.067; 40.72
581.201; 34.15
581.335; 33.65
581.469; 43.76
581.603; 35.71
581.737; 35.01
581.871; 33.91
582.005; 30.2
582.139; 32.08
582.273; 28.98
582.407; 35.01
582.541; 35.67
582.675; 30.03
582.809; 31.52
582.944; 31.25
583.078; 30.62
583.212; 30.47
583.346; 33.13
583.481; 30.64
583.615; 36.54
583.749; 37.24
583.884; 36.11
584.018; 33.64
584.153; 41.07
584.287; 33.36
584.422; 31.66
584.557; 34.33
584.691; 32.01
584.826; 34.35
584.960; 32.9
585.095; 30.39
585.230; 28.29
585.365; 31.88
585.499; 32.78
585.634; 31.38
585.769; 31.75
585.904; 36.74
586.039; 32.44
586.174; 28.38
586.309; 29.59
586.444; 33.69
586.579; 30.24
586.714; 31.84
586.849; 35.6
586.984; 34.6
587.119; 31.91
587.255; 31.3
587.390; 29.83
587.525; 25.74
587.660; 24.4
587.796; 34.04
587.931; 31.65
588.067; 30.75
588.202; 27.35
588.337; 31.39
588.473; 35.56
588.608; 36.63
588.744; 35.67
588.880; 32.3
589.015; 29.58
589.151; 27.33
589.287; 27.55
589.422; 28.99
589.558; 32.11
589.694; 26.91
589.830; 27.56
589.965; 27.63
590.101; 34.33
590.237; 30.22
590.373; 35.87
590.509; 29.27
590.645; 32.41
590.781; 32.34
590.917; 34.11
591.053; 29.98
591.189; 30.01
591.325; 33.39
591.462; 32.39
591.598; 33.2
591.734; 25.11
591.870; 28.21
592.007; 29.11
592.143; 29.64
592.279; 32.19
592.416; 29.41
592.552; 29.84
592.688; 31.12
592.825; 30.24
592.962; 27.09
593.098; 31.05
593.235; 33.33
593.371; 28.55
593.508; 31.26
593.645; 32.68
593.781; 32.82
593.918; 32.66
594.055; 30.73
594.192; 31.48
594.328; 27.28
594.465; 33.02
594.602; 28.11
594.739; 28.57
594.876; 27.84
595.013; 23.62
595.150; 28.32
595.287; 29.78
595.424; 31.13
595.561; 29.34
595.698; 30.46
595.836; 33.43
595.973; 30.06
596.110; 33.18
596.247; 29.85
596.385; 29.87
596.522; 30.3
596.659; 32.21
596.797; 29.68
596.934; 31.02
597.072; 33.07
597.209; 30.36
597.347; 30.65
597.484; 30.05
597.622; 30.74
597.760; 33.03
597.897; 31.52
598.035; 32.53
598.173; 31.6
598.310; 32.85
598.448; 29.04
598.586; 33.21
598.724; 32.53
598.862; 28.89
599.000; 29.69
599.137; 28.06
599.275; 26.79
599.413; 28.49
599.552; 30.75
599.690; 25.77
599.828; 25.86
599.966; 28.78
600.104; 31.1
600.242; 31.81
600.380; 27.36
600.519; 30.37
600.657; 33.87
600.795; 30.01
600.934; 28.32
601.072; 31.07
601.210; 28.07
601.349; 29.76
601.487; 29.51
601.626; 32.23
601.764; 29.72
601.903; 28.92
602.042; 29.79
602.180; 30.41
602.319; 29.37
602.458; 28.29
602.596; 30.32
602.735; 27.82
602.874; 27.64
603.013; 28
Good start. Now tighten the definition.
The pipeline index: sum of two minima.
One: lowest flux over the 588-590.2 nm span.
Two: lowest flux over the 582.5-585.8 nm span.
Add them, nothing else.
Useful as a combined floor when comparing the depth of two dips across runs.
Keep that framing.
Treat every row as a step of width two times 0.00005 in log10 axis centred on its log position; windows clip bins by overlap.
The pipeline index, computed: 55.2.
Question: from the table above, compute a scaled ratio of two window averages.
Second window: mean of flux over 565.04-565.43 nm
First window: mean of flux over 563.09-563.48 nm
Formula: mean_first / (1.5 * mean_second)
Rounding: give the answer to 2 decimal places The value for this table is 0.68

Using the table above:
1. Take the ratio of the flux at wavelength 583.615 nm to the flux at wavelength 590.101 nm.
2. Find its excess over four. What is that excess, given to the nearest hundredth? -2.94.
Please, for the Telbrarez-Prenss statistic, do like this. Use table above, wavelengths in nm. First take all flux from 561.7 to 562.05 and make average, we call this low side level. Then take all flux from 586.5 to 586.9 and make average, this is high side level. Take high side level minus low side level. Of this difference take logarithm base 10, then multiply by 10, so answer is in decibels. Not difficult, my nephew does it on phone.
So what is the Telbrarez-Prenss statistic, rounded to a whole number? 4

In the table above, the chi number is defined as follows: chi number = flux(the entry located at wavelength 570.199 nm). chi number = 30.33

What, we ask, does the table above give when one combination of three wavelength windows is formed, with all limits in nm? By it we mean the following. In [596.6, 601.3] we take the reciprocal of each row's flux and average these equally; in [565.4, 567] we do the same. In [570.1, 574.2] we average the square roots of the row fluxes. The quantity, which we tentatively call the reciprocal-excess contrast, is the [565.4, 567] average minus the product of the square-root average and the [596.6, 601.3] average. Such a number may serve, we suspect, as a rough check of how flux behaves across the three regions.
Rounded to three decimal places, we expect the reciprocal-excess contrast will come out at -0.152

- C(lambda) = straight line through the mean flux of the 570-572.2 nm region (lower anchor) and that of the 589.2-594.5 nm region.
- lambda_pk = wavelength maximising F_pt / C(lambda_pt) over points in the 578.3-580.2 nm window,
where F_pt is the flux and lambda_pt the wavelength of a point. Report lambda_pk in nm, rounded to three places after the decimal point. 578.931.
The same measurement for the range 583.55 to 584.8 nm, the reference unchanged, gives 584.153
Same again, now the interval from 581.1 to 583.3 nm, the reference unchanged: 581.469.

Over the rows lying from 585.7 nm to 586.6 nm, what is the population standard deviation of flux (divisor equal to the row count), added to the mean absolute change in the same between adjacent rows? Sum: 6.3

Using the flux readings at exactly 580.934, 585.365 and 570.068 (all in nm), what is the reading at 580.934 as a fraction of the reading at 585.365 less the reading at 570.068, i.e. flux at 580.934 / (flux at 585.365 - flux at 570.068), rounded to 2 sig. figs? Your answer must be 22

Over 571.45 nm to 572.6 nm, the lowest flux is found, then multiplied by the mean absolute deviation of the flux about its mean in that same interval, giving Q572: 86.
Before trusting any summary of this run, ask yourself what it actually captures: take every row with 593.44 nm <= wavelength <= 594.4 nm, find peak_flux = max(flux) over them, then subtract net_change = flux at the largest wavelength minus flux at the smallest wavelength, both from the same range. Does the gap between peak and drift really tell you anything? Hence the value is 36.8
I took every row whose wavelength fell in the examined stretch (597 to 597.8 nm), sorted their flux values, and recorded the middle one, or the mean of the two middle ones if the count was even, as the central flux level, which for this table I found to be 30.7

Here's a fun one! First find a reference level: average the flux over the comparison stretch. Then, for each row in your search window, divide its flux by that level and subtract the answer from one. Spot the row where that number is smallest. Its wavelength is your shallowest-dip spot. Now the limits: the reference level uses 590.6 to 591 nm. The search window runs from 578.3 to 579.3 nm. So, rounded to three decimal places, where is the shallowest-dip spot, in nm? 578.931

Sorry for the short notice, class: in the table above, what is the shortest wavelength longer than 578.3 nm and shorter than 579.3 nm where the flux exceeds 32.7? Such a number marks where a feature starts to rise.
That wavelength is 578.398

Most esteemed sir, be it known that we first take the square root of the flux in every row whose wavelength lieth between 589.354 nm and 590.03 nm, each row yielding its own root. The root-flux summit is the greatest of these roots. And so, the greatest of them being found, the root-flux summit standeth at 5.67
